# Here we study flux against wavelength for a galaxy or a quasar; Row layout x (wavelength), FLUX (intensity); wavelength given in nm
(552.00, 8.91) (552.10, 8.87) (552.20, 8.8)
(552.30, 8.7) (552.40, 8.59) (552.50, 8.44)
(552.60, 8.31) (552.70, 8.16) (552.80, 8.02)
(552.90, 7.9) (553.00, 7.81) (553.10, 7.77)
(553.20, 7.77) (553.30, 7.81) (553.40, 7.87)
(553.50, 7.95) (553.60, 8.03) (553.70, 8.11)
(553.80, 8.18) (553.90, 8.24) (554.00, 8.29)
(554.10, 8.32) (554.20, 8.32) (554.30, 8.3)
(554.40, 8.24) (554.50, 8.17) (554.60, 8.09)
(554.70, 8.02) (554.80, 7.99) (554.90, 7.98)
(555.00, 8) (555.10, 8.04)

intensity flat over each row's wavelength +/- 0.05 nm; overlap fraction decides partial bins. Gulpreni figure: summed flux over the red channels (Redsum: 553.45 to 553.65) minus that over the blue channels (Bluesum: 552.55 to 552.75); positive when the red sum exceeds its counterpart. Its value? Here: -0.5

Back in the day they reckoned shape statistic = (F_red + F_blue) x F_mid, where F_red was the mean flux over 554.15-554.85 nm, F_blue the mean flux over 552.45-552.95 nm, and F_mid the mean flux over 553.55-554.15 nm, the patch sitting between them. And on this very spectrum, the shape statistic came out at 134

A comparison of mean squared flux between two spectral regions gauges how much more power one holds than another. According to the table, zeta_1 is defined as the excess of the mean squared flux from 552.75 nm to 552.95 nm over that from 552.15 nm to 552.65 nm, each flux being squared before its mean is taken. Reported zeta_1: -10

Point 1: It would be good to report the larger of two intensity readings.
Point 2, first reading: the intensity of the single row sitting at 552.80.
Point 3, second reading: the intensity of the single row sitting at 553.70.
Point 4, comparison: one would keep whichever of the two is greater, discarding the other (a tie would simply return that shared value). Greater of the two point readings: 8.1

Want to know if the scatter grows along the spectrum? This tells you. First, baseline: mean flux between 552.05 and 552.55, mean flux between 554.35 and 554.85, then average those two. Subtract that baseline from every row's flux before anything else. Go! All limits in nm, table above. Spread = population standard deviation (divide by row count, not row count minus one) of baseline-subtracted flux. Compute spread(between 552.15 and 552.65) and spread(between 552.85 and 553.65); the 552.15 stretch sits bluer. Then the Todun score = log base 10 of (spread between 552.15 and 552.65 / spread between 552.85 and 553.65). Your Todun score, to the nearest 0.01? 0.31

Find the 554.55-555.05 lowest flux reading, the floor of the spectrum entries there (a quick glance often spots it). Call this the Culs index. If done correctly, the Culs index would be 7.98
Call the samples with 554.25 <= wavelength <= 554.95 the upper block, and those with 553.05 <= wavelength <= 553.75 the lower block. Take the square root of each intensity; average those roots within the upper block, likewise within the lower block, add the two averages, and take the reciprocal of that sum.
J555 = 0.177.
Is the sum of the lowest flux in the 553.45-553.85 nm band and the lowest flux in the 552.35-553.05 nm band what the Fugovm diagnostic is 15.76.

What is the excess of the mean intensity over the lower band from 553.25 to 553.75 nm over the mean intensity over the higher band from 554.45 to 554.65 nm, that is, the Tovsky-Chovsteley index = -0.2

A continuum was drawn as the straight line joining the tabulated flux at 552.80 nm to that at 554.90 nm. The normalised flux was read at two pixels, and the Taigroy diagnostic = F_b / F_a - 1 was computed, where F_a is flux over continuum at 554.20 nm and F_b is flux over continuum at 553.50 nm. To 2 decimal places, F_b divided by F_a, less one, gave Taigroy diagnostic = -0.05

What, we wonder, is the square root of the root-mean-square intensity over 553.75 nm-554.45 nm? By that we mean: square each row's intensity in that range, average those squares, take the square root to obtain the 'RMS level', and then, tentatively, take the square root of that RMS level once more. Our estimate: 2.88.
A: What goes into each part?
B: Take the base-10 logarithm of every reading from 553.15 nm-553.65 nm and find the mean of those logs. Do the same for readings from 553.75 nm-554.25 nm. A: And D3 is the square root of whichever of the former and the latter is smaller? 0.9470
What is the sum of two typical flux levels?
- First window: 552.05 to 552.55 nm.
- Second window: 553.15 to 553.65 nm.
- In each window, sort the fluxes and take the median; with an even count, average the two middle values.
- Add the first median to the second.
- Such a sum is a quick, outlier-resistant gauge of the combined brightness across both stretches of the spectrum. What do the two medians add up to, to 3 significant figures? 16.6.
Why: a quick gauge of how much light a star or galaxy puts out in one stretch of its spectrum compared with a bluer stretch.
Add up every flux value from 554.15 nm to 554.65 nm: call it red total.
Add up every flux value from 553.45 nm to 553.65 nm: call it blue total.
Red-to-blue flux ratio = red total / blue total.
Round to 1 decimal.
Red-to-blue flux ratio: 2.6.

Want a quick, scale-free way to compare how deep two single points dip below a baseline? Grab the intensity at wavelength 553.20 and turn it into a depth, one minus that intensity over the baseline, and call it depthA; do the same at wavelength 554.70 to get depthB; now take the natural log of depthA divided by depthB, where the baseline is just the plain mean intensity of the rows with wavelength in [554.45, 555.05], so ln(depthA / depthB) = 2.5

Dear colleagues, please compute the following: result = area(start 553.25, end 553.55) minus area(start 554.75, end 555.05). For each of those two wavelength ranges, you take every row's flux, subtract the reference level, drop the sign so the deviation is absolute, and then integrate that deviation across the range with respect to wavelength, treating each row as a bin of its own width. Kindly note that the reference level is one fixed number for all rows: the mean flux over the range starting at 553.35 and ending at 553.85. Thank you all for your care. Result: 0.03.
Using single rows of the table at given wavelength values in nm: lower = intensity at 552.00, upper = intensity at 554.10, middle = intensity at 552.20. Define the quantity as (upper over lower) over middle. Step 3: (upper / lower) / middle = 0.106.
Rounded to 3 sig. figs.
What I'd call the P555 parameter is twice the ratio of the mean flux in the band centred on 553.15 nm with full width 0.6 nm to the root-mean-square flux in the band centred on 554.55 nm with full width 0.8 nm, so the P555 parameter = 1.92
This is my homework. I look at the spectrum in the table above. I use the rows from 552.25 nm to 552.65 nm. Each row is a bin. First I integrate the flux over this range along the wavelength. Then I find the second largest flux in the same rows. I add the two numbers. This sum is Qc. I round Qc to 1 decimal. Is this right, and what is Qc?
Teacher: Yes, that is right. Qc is 12.0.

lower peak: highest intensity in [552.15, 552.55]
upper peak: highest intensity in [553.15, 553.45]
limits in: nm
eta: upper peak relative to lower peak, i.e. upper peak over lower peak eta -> 0.89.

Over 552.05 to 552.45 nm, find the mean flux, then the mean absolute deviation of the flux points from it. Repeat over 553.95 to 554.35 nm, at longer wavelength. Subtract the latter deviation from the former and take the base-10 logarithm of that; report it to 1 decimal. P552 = -1.1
